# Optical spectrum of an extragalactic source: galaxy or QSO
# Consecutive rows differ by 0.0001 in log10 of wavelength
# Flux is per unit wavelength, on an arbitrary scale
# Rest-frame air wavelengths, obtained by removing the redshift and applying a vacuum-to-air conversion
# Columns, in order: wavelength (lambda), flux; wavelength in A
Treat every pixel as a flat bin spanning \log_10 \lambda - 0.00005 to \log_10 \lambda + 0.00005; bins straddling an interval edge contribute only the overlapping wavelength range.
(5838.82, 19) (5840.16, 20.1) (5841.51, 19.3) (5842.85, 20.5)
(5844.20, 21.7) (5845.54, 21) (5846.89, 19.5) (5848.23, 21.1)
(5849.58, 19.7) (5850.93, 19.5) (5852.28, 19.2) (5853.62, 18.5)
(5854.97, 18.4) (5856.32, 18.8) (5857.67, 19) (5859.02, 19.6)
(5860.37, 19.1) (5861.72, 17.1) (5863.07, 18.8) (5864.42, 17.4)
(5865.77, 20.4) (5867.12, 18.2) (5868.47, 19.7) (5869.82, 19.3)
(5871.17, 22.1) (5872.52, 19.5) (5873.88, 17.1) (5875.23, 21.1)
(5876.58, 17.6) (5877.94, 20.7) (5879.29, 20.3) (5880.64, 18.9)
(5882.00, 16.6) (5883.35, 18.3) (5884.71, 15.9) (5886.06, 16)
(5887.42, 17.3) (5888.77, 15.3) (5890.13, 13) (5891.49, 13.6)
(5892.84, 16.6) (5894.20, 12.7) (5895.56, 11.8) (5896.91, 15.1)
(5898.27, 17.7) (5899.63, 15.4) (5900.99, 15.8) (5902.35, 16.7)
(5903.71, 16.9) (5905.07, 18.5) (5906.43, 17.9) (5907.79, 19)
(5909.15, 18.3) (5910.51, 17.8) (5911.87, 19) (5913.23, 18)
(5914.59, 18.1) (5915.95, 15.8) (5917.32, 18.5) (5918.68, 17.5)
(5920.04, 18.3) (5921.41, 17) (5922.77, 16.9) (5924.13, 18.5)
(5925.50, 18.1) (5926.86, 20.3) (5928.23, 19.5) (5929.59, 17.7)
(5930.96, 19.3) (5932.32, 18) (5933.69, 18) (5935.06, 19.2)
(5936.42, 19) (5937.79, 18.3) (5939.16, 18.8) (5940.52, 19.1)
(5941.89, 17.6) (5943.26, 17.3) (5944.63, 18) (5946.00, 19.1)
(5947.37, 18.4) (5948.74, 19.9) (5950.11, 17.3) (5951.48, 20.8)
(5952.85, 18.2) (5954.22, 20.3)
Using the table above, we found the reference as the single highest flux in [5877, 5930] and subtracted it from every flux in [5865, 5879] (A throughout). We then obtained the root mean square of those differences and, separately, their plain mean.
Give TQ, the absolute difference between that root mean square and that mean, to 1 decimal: 3.0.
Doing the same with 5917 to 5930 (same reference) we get 5.1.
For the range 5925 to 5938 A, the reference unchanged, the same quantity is 4.1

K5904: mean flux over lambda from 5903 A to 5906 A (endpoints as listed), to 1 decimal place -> 17.7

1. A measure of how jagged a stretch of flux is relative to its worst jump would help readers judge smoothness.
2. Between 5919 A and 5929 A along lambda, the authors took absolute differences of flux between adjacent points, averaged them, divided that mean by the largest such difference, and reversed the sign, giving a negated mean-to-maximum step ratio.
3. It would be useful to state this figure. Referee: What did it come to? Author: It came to -0.48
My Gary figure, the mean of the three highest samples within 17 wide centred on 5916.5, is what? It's 18.7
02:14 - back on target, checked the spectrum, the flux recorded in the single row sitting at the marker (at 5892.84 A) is 16.6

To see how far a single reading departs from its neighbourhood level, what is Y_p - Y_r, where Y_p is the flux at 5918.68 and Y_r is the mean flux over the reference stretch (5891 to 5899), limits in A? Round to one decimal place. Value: 2.9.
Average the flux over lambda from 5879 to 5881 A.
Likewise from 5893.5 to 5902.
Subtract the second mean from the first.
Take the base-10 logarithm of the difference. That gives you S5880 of 0.7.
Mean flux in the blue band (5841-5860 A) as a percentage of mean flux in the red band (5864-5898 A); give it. 113.3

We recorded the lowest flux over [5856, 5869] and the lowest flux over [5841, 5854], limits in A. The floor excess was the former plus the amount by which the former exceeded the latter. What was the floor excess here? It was 15.7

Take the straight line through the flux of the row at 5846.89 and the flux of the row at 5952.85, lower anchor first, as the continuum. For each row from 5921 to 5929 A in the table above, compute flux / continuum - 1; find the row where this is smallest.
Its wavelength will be 5922.77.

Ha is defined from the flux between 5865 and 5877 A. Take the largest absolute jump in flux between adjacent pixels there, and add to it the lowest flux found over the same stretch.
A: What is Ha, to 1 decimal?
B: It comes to 21.1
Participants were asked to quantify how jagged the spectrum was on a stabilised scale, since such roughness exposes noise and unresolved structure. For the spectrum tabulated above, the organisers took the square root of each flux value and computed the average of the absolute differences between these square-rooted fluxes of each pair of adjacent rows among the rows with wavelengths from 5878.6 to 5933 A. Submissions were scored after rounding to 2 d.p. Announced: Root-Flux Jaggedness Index 0.18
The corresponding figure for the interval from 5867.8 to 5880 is 0.27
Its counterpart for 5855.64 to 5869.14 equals 0.17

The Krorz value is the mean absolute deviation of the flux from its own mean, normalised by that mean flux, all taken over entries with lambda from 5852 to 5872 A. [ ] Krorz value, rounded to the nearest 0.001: 0.043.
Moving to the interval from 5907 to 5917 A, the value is 0.038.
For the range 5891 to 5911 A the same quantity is 0.108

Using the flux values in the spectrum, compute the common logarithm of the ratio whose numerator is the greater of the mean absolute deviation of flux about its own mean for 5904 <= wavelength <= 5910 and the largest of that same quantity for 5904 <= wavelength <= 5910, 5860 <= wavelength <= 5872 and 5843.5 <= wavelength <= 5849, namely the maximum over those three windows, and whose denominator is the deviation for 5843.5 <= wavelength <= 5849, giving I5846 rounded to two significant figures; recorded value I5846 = 0.23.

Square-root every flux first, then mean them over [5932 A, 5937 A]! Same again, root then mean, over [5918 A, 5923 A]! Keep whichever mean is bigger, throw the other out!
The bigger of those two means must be 4.31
